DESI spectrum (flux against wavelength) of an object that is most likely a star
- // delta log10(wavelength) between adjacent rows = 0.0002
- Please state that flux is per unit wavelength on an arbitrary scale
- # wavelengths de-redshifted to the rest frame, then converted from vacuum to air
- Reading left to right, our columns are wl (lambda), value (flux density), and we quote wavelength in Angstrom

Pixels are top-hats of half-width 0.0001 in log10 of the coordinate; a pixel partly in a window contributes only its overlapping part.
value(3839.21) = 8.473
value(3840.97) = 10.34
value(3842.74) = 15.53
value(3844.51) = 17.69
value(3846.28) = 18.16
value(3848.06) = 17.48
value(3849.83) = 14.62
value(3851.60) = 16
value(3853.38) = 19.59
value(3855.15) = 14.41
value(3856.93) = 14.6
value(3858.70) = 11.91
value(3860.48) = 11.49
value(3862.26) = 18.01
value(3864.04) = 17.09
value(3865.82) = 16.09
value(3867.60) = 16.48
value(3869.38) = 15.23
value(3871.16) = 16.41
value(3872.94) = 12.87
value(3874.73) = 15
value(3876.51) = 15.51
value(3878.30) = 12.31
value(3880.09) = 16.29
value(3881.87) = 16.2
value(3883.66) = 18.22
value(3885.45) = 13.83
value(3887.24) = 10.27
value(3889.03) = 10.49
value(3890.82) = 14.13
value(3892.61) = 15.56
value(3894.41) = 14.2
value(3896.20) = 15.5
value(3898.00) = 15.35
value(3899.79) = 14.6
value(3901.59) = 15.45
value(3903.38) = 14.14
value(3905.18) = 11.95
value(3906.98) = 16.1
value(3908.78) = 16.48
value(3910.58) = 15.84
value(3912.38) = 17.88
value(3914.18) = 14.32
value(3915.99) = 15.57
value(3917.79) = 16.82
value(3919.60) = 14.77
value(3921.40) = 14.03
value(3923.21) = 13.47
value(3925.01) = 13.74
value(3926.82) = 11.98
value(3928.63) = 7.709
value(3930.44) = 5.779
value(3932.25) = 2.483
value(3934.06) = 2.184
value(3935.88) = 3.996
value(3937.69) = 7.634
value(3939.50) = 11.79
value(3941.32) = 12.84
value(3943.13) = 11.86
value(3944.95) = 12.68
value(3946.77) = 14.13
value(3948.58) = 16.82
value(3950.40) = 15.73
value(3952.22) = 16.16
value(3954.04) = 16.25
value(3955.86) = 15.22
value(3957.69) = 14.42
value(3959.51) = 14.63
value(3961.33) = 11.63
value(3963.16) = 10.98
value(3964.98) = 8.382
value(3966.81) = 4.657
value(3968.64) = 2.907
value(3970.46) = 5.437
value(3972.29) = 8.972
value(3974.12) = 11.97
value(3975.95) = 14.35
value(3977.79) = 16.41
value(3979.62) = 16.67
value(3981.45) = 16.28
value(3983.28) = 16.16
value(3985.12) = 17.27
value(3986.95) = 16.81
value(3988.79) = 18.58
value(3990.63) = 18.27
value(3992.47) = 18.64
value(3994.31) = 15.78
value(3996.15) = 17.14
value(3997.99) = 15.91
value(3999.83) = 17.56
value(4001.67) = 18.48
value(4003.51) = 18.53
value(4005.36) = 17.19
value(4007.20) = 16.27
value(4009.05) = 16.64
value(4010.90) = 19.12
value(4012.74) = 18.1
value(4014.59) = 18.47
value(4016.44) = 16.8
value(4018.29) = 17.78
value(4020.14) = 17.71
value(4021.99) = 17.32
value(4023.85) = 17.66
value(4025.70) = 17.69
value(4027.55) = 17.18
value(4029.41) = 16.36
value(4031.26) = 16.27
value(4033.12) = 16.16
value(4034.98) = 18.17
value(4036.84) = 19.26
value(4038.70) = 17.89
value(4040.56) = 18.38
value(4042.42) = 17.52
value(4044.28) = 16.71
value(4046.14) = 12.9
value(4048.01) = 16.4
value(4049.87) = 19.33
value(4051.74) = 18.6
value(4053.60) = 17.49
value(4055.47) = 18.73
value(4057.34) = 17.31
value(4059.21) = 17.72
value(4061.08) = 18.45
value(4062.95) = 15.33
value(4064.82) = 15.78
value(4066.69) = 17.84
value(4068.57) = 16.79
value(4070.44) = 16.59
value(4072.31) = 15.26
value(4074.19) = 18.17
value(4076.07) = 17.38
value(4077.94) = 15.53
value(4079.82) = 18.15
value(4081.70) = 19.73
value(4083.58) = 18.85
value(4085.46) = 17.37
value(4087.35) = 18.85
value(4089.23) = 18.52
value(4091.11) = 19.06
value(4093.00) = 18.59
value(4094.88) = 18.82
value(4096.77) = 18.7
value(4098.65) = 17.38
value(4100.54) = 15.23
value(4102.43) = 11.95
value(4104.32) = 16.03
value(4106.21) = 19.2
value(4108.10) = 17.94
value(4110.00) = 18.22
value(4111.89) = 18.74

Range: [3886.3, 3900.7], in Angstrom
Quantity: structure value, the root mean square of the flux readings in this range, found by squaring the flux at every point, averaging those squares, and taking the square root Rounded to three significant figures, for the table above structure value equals 13.9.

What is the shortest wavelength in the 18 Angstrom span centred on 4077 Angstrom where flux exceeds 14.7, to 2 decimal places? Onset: 4068.57 Angstrom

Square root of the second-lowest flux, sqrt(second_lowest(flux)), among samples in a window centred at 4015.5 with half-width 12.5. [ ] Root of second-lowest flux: 4.08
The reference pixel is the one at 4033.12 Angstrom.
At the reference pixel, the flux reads 16.16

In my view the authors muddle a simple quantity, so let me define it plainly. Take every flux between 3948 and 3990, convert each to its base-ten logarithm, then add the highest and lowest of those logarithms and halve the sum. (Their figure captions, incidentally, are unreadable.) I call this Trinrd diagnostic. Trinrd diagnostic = 0.87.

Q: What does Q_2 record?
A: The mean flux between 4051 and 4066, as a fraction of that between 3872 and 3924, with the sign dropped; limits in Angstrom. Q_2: 1.18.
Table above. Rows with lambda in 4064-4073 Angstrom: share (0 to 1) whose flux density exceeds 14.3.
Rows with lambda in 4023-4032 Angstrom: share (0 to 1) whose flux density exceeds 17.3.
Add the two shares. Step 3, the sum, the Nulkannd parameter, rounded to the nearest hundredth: 1.40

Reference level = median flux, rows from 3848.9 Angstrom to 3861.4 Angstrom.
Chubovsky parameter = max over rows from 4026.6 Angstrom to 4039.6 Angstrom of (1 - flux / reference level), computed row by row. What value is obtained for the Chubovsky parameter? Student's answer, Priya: -0.1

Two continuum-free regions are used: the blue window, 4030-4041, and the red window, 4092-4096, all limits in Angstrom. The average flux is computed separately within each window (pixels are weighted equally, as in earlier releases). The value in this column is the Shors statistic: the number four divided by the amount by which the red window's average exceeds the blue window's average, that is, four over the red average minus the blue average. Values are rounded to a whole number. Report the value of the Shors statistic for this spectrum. 4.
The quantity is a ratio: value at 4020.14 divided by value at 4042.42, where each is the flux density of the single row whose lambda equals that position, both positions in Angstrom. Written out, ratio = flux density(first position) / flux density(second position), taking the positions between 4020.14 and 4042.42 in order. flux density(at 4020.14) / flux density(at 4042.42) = 1.01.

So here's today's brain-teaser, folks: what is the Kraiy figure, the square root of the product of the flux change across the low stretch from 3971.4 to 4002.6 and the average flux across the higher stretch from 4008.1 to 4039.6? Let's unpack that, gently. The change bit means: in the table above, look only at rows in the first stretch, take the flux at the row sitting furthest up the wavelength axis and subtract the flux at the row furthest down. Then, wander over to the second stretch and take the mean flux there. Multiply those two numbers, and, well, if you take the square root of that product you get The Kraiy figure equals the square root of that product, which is 13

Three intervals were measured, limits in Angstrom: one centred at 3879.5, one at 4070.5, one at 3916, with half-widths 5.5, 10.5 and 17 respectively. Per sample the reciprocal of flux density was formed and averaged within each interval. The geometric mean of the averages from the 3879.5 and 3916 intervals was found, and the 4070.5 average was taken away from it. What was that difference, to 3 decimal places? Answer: 0.019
